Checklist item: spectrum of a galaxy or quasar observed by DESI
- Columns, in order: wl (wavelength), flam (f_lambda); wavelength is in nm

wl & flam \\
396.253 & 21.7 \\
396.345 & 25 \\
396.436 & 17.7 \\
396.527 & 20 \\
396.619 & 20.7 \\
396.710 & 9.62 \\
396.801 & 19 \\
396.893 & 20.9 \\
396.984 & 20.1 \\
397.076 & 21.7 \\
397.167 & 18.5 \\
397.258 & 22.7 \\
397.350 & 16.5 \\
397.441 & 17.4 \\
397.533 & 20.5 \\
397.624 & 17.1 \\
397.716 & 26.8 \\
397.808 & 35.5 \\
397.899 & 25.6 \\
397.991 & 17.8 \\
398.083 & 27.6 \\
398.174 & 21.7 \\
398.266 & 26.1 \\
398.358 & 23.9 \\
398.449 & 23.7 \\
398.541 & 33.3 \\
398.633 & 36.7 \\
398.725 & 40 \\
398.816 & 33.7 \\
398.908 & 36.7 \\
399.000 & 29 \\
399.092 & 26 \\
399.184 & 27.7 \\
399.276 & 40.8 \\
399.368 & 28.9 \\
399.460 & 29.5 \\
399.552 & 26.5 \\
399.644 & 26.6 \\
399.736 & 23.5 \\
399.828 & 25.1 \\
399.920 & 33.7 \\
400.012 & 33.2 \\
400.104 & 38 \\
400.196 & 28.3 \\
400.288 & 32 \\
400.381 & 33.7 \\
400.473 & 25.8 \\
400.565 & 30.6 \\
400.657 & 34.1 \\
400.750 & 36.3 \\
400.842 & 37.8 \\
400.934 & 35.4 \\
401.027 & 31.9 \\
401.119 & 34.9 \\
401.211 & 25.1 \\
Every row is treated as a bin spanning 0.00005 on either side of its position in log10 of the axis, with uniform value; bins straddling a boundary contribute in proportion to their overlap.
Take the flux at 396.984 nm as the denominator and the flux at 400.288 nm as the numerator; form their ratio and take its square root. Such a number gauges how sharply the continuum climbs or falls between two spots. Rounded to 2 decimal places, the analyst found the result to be 1.26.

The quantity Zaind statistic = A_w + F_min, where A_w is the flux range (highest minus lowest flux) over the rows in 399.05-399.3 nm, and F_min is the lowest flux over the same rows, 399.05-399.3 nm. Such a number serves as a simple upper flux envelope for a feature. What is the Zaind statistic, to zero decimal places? 41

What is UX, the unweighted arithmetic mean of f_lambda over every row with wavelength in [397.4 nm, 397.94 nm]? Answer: 24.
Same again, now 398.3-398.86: 32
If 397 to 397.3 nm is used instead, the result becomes 21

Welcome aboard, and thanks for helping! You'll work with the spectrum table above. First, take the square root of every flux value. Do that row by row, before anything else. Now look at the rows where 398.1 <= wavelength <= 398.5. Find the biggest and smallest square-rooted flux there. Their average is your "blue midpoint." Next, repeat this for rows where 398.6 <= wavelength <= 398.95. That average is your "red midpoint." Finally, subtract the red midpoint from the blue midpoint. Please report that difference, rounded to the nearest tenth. -1.2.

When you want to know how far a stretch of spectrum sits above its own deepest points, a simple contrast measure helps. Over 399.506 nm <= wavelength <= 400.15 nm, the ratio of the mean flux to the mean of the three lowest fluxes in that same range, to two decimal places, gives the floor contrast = 1.18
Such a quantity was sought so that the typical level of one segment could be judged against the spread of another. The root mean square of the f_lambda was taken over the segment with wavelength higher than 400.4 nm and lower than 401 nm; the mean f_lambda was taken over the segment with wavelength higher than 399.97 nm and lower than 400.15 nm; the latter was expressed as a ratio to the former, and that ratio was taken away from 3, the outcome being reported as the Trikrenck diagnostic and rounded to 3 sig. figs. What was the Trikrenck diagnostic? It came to 1.94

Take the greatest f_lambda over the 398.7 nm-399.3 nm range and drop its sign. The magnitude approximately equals 41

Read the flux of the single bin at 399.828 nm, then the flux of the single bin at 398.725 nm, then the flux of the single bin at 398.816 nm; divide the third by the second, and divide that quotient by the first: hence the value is 0.034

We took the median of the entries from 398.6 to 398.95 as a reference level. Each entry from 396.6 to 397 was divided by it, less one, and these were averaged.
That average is -0.5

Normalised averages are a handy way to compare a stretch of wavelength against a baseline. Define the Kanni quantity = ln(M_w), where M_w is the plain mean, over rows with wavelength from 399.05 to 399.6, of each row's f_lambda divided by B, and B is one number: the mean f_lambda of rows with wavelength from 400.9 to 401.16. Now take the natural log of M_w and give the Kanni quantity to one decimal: -0.1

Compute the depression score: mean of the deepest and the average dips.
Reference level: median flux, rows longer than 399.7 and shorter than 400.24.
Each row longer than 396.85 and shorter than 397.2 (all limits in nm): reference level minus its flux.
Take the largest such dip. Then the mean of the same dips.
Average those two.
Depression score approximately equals 11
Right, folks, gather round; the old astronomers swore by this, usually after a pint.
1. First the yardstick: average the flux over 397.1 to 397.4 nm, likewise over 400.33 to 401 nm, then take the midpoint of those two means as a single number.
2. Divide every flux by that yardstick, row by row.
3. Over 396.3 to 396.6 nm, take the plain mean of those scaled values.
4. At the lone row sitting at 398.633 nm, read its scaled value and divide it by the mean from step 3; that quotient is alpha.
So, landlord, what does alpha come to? 1.76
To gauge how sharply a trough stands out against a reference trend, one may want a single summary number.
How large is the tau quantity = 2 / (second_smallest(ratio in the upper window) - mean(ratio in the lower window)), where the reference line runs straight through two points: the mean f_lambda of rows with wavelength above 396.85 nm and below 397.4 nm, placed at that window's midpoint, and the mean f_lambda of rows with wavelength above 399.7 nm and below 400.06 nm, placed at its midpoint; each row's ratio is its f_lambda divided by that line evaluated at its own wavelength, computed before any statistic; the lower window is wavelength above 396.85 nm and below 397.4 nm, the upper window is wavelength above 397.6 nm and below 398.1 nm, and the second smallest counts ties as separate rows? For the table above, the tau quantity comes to -9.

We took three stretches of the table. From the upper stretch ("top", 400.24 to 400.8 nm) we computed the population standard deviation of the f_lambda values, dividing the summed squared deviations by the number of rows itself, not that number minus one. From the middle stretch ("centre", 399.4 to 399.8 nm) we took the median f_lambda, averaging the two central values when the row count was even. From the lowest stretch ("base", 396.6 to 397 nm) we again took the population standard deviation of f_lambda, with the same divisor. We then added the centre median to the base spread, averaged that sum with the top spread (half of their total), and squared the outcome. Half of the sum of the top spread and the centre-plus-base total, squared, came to 291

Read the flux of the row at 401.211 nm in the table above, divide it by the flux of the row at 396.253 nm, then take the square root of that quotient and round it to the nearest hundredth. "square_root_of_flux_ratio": 1.08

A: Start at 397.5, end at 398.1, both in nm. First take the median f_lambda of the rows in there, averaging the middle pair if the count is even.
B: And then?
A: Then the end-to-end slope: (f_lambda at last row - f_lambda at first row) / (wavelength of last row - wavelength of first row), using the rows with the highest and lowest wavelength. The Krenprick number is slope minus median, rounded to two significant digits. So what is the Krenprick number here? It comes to -13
